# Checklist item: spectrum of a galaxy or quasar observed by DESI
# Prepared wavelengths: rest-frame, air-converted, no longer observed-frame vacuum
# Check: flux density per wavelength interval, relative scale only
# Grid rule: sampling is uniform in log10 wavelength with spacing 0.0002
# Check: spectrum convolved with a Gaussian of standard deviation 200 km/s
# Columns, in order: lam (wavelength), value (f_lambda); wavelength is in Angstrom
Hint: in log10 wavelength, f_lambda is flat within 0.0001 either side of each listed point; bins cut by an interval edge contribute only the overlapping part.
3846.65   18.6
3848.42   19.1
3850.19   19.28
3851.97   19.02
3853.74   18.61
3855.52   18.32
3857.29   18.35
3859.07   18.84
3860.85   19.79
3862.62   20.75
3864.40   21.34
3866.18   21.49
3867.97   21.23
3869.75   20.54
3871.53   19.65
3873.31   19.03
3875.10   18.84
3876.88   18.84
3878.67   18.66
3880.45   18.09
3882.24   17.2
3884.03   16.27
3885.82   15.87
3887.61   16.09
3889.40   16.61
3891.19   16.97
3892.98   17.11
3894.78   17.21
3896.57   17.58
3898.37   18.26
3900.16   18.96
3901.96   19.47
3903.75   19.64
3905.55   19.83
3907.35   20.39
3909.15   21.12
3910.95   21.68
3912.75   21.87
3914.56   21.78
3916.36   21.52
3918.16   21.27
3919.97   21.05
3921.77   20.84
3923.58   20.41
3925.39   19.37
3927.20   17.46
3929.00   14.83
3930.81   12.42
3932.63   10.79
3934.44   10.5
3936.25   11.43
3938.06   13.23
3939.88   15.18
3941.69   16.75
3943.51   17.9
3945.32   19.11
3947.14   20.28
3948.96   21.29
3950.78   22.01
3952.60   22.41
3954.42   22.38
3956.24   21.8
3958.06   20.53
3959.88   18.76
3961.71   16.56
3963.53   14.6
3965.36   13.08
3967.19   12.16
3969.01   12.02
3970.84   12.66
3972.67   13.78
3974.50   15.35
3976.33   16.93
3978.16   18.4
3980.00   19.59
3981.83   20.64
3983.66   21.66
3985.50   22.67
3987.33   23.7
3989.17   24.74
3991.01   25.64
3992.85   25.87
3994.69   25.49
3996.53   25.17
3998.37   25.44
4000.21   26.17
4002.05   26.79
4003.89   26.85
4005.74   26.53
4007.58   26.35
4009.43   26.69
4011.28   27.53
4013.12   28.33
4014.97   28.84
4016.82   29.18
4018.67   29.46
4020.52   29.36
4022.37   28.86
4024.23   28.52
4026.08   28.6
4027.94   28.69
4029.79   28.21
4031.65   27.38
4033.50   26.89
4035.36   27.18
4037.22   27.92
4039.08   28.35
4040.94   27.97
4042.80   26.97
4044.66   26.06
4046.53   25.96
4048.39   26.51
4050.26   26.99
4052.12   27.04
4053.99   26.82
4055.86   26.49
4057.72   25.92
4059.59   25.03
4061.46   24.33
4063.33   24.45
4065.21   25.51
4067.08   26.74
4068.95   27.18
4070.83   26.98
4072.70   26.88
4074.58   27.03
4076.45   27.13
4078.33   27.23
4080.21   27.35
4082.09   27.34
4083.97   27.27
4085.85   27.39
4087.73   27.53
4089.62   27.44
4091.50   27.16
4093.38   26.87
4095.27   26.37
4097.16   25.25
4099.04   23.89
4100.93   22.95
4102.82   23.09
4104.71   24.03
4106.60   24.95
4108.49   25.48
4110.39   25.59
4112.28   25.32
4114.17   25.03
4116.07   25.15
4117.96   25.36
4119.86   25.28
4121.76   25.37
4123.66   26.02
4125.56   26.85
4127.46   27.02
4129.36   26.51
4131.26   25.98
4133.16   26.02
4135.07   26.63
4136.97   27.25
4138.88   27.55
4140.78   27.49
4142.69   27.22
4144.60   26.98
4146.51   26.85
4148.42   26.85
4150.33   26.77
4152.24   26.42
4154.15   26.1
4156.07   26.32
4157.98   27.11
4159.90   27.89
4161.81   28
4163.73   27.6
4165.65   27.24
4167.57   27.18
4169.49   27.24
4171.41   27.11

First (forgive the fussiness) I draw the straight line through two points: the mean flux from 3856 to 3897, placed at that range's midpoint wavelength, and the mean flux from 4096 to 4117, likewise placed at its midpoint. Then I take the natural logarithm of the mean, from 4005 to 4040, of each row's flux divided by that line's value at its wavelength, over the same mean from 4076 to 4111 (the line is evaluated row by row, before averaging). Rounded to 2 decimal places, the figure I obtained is 0.16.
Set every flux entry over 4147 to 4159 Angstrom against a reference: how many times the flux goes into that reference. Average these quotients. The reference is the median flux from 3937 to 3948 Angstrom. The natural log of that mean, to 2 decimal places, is -0.43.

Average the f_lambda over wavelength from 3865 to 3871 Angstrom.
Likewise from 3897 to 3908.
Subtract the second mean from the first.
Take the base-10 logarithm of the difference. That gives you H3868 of 0.2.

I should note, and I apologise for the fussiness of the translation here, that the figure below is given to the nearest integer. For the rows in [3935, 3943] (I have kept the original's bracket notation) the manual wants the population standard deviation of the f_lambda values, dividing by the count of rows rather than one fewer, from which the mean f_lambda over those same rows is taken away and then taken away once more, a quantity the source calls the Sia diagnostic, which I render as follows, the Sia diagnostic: -26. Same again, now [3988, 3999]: -50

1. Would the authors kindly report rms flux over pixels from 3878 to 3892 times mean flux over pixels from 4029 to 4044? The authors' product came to 469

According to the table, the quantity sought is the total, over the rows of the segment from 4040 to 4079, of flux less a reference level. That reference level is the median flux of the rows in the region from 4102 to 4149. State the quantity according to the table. 9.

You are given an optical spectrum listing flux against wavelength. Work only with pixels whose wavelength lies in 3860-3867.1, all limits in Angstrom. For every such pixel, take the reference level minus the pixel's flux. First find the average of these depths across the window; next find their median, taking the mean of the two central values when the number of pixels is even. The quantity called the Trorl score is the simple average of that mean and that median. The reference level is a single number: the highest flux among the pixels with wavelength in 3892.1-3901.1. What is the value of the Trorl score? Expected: -2.0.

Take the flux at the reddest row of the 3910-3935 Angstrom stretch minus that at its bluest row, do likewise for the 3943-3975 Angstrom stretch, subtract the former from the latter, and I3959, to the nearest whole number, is 9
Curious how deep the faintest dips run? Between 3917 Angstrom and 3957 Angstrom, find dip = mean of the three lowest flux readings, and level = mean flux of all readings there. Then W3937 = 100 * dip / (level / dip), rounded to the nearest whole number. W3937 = 666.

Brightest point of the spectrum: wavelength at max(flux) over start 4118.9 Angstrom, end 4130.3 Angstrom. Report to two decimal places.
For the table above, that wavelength 4127.46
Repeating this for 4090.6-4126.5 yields 4091.50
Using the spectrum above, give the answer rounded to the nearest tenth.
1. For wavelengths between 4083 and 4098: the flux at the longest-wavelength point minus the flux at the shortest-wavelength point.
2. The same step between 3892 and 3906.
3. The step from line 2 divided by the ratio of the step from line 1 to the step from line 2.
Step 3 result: -3.7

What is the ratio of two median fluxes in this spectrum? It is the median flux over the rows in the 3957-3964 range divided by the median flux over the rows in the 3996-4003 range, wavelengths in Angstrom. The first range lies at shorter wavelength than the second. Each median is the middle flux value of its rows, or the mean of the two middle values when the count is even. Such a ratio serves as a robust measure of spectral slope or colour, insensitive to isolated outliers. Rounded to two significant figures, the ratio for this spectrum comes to 0.68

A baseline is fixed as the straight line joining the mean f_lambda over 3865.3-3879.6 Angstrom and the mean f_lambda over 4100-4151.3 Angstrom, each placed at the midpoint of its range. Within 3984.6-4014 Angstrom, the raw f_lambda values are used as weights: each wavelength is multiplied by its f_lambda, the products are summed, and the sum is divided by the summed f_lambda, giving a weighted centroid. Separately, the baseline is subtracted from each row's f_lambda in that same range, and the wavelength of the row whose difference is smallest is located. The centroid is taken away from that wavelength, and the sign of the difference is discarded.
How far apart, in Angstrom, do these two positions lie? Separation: 14.2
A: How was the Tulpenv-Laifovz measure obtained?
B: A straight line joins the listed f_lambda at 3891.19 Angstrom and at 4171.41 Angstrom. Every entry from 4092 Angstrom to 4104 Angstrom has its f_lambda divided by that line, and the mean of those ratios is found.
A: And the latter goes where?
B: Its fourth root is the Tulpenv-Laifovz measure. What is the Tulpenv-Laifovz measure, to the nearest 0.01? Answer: 1.00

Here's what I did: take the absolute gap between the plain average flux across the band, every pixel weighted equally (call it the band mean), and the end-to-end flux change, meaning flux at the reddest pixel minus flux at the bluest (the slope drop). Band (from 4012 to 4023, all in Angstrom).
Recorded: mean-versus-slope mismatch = 28.5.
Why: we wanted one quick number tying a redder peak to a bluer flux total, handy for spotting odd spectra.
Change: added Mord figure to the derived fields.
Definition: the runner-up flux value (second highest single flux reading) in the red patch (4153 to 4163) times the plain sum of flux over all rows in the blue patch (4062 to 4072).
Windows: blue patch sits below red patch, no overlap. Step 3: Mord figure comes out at 3650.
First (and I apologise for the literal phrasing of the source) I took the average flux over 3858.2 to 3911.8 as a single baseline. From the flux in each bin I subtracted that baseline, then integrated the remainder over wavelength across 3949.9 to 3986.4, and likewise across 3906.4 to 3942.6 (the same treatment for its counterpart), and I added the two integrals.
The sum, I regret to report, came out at -81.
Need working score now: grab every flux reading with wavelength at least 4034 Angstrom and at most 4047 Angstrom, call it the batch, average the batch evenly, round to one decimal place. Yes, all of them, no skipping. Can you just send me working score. 27.2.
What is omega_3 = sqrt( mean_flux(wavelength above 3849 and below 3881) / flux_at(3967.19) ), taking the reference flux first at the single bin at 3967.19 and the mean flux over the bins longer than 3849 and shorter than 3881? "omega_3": 1.27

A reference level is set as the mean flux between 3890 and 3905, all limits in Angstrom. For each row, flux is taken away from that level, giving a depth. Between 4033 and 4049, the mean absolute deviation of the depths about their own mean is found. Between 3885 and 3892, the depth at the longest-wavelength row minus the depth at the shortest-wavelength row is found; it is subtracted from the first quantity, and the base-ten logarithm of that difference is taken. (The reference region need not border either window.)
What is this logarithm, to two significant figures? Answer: 0.25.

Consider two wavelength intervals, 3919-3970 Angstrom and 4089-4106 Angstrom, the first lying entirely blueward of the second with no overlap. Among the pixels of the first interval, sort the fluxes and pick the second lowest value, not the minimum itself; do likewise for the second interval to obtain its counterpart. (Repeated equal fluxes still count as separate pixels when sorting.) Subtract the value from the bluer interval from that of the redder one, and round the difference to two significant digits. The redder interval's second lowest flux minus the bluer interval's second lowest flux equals 12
